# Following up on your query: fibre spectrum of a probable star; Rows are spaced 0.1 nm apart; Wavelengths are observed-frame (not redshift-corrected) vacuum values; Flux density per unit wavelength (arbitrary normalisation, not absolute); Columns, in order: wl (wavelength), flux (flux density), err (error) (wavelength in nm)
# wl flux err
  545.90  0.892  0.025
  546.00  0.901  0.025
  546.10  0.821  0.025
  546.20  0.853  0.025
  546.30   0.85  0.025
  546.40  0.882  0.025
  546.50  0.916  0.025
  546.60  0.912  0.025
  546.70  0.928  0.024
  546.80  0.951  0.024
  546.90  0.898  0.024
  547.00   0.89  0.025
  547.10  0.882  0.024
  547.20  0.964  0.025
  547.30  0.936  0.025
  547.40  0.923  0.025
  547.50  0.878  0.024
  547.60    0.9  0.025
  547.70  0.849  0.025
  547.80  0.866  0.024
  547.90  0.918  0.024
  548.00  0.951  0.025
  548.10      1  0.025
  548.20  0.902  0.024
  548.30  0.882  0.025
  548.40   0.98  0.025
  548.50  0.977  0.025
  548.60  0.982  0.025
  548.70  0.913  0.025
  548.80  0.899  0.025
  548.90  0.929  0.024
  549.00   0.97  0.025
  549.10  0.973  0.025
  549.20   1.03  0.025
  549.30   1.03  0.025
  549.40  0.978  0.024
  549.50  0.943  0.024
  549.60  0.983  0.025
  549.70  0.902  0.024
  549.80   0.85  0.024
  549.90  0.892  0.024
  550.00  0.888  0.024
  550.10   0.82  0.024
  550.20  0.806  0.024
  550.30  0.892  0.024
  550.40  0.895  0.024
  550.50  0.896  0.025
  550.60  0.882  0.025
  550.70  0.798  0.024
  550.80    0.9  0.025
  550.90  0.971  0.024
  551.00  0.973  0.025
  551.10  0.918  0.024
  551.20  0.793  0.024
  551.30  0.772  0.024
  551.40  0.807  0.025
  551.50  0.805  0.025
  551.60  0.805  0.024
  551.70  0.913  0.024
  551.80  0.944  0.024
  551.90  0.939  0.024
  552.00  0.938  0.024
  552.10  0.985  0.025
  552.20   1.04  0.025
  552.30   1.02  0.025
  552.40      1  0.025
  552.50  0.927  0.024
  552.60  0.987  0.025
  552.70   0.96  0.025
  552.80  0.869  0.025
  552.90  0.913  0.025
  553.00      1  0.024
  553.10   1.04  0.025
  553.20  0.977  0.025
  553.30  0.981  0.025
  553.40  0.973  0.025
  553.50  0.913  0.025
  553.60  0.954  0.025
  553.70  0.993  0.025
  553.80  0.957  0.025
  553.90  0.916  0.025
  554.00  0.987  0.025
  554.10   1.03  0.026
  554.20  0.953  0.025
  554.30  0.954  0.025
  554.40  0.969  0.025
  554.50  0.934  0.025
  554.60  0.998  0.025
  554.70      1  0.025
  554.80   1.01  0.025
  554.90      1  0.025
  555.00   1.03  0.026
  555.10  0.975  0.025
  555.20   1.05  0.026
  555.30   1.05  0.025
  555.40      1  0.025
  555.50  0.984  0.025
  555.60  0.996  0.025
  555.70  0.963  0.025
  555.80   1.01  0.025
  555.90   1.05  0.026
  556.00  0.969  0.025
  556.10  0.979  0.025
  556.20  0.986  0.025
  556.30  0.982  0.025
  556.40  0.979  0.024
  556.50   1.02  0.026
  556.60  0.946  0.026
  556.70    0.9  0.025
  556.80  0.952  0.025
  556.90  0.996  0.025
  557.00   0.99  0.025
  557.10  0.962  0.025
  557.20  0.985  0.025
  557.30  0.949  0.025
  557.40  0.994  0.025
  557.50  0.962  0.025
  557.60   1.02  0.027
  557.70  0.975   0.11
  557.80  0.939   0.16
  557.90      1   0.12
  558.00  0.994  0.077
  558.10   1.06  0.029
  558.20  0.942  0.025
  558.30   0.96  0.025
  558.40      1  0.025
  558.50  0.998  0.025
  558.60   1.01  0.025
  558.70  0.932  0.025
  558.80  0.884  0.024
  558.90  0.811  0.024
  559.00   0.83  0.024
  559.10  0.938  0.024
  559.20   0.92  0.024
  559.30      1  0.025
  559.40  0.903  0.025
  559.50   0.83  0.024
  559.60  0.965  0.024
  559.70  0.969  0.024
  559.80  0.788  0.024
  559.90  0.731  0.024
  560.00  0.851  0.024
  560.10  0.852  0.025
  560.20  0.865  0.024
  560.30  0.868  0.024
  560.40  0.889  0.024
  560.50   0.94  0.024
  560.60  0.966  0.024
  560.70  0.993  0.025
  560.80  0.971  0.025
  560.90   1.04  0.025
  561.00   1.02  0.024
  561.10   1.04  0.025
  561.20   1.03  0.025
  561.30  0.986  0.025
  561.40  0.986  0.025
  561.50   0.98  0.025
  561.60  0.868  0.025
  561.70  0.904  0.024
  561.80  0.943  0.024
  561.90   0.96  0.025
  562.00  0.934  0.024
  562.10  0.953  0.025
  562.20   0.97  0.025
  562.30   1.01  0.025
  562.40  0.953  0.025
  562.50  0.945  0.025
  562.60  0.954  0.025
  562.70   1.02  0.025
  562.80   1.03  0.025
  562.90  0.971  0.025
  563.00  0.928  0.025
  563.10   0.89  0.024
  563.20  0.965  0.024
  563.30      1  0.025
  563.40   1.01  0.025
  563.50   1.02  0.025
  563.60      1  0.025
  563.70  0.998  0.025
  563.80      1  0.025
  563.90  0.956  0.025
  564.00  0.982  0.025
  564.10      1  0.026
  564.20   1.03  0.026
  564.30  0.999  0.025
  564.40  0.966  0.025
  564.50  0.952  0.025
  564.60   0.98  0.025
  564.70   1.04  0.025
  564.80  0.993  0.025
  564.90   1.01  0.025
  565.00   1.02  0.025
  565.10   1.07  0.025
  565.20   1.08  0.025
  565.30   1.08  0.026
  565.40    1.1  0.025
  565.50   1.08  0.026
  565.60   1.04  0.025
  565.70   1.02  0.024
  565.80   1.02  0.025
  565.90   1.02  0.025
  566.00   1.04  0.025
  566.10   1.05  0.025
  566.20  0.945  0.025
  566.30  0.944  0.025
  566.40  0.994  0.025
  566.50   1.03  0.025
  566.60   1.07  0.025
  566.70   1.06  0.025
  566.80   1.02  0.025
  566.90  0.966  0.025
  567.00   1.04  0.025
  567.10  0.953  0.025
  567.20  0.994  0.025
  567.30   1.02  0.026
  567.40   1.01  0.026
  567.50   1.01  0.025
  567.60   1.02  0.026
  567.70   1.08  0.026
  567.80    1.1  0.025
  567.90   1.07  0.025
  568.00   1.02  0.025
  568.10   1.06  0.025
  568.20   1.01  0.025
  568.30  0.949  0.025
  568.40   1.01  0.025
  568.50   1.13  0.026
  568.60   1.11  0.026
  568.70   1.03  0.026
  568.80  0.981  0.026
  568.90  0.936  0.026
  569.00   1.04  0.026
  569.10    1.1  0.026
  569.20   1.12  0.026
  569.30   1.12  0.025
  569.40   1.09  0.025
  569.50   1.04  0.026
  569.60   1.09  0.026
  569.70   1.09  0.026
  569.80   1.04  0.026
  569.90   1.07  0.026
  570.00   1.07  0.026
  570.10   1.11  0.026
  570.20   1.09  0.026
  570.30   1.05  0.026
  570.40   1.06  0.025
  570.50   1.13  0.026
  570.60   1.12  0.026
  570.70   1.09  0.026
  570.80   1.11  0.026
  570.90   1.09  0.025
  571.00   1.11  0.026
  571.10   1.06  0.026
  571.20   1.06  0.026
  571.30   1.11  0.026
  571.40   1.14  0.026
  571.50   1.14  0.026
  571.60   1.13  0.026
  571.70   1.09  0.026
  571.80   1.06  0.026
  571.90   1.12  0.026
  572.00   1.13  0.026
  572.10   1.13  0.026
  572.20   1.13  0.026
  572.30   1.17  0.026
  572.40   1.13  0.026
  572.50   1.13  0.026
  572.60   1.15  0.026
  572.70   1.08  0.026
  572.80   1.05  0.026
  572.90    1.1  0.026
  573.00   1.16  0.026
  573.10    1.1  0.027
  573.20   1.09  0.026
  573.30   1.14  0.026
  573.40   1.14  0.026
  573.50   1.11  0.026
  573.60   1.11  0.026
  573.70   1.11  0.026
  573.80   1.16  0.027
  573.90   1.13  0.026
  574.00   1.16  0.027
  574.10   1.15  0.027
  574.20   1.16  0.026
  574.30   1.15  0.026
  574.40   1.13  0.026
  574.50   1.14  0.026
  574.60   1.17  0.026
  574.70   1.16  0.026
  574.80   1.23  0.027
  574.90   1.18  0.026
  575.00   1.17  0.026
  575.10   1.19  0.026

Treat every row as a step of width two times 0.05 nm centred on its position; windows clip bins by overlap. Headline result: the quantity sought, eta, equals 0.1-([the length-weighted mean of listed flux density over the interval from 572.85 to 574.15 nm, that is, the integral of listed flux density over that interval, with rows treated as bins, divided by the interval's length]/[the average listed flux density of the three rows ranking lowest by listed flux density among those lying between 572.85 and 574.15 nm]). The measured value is -0.93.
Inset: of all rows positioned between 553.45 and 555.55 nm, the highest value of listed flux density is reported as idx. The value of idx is 1.05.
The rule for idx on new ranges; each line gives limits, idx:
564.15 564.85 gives 1.04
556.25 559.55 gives 1.06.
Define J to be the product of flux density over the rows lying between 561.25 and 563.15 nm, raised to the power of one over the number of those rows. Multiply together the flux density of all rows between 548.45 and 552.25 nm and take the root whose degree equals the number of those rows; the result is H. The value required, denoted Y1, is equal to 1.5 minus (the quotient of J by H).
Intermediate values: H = 0.91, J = 0.96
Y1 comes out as 0.45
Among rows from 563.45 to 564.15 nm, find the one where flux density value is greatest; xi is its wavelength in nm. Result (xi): 563.50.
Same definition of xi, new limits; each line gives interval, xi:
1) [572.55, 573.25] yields 573.00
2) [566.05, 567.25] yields 566.60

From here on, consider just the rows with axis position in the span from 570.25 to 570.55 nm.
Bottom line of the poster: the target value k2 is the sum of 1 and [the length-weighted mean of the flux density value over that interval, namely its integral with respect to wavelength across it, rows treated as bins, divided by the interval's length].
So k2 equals 2.08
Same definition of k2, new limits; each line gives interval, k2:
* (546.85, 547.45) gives 1.92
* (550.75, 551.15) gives 1.94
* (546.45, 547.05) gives 1.92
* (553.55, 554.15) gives 1.97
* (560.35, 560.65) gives 1.93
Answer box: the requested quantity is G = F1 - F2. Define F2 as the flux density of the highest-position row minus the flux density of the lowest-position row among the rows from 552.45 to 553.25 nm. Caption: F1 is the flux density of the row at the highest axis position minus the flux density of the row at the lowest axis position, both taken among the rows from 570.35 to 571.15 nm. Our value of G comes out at -0.05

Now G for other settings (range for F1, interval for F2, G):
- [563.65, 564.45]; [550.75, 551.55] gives 0.06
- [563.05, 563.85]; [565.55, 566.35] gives 0.21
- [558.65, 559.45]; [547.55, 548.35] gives -0.01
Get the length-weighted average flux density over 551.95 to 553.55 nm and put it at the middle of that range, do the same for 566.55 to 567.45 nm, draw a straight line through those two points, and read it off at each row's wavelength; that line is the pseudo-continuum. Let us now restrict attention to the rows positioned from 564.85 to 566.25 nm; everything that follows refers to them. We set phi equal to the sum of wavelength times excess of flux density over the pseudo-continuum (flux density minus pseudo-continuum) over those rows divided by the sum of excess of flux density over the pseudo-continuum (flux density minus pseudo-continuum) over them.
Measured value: 565.33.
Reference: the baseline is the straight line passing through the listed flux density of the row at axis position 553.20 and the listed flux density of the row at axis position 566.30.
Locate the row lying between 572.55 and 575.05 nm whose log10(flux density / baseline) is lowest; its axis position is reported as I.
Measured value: 572.80 nm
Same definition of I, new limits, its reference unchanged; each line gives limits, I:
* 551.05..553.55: 551.30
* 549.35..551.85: 551.30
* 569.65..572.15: 569.80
